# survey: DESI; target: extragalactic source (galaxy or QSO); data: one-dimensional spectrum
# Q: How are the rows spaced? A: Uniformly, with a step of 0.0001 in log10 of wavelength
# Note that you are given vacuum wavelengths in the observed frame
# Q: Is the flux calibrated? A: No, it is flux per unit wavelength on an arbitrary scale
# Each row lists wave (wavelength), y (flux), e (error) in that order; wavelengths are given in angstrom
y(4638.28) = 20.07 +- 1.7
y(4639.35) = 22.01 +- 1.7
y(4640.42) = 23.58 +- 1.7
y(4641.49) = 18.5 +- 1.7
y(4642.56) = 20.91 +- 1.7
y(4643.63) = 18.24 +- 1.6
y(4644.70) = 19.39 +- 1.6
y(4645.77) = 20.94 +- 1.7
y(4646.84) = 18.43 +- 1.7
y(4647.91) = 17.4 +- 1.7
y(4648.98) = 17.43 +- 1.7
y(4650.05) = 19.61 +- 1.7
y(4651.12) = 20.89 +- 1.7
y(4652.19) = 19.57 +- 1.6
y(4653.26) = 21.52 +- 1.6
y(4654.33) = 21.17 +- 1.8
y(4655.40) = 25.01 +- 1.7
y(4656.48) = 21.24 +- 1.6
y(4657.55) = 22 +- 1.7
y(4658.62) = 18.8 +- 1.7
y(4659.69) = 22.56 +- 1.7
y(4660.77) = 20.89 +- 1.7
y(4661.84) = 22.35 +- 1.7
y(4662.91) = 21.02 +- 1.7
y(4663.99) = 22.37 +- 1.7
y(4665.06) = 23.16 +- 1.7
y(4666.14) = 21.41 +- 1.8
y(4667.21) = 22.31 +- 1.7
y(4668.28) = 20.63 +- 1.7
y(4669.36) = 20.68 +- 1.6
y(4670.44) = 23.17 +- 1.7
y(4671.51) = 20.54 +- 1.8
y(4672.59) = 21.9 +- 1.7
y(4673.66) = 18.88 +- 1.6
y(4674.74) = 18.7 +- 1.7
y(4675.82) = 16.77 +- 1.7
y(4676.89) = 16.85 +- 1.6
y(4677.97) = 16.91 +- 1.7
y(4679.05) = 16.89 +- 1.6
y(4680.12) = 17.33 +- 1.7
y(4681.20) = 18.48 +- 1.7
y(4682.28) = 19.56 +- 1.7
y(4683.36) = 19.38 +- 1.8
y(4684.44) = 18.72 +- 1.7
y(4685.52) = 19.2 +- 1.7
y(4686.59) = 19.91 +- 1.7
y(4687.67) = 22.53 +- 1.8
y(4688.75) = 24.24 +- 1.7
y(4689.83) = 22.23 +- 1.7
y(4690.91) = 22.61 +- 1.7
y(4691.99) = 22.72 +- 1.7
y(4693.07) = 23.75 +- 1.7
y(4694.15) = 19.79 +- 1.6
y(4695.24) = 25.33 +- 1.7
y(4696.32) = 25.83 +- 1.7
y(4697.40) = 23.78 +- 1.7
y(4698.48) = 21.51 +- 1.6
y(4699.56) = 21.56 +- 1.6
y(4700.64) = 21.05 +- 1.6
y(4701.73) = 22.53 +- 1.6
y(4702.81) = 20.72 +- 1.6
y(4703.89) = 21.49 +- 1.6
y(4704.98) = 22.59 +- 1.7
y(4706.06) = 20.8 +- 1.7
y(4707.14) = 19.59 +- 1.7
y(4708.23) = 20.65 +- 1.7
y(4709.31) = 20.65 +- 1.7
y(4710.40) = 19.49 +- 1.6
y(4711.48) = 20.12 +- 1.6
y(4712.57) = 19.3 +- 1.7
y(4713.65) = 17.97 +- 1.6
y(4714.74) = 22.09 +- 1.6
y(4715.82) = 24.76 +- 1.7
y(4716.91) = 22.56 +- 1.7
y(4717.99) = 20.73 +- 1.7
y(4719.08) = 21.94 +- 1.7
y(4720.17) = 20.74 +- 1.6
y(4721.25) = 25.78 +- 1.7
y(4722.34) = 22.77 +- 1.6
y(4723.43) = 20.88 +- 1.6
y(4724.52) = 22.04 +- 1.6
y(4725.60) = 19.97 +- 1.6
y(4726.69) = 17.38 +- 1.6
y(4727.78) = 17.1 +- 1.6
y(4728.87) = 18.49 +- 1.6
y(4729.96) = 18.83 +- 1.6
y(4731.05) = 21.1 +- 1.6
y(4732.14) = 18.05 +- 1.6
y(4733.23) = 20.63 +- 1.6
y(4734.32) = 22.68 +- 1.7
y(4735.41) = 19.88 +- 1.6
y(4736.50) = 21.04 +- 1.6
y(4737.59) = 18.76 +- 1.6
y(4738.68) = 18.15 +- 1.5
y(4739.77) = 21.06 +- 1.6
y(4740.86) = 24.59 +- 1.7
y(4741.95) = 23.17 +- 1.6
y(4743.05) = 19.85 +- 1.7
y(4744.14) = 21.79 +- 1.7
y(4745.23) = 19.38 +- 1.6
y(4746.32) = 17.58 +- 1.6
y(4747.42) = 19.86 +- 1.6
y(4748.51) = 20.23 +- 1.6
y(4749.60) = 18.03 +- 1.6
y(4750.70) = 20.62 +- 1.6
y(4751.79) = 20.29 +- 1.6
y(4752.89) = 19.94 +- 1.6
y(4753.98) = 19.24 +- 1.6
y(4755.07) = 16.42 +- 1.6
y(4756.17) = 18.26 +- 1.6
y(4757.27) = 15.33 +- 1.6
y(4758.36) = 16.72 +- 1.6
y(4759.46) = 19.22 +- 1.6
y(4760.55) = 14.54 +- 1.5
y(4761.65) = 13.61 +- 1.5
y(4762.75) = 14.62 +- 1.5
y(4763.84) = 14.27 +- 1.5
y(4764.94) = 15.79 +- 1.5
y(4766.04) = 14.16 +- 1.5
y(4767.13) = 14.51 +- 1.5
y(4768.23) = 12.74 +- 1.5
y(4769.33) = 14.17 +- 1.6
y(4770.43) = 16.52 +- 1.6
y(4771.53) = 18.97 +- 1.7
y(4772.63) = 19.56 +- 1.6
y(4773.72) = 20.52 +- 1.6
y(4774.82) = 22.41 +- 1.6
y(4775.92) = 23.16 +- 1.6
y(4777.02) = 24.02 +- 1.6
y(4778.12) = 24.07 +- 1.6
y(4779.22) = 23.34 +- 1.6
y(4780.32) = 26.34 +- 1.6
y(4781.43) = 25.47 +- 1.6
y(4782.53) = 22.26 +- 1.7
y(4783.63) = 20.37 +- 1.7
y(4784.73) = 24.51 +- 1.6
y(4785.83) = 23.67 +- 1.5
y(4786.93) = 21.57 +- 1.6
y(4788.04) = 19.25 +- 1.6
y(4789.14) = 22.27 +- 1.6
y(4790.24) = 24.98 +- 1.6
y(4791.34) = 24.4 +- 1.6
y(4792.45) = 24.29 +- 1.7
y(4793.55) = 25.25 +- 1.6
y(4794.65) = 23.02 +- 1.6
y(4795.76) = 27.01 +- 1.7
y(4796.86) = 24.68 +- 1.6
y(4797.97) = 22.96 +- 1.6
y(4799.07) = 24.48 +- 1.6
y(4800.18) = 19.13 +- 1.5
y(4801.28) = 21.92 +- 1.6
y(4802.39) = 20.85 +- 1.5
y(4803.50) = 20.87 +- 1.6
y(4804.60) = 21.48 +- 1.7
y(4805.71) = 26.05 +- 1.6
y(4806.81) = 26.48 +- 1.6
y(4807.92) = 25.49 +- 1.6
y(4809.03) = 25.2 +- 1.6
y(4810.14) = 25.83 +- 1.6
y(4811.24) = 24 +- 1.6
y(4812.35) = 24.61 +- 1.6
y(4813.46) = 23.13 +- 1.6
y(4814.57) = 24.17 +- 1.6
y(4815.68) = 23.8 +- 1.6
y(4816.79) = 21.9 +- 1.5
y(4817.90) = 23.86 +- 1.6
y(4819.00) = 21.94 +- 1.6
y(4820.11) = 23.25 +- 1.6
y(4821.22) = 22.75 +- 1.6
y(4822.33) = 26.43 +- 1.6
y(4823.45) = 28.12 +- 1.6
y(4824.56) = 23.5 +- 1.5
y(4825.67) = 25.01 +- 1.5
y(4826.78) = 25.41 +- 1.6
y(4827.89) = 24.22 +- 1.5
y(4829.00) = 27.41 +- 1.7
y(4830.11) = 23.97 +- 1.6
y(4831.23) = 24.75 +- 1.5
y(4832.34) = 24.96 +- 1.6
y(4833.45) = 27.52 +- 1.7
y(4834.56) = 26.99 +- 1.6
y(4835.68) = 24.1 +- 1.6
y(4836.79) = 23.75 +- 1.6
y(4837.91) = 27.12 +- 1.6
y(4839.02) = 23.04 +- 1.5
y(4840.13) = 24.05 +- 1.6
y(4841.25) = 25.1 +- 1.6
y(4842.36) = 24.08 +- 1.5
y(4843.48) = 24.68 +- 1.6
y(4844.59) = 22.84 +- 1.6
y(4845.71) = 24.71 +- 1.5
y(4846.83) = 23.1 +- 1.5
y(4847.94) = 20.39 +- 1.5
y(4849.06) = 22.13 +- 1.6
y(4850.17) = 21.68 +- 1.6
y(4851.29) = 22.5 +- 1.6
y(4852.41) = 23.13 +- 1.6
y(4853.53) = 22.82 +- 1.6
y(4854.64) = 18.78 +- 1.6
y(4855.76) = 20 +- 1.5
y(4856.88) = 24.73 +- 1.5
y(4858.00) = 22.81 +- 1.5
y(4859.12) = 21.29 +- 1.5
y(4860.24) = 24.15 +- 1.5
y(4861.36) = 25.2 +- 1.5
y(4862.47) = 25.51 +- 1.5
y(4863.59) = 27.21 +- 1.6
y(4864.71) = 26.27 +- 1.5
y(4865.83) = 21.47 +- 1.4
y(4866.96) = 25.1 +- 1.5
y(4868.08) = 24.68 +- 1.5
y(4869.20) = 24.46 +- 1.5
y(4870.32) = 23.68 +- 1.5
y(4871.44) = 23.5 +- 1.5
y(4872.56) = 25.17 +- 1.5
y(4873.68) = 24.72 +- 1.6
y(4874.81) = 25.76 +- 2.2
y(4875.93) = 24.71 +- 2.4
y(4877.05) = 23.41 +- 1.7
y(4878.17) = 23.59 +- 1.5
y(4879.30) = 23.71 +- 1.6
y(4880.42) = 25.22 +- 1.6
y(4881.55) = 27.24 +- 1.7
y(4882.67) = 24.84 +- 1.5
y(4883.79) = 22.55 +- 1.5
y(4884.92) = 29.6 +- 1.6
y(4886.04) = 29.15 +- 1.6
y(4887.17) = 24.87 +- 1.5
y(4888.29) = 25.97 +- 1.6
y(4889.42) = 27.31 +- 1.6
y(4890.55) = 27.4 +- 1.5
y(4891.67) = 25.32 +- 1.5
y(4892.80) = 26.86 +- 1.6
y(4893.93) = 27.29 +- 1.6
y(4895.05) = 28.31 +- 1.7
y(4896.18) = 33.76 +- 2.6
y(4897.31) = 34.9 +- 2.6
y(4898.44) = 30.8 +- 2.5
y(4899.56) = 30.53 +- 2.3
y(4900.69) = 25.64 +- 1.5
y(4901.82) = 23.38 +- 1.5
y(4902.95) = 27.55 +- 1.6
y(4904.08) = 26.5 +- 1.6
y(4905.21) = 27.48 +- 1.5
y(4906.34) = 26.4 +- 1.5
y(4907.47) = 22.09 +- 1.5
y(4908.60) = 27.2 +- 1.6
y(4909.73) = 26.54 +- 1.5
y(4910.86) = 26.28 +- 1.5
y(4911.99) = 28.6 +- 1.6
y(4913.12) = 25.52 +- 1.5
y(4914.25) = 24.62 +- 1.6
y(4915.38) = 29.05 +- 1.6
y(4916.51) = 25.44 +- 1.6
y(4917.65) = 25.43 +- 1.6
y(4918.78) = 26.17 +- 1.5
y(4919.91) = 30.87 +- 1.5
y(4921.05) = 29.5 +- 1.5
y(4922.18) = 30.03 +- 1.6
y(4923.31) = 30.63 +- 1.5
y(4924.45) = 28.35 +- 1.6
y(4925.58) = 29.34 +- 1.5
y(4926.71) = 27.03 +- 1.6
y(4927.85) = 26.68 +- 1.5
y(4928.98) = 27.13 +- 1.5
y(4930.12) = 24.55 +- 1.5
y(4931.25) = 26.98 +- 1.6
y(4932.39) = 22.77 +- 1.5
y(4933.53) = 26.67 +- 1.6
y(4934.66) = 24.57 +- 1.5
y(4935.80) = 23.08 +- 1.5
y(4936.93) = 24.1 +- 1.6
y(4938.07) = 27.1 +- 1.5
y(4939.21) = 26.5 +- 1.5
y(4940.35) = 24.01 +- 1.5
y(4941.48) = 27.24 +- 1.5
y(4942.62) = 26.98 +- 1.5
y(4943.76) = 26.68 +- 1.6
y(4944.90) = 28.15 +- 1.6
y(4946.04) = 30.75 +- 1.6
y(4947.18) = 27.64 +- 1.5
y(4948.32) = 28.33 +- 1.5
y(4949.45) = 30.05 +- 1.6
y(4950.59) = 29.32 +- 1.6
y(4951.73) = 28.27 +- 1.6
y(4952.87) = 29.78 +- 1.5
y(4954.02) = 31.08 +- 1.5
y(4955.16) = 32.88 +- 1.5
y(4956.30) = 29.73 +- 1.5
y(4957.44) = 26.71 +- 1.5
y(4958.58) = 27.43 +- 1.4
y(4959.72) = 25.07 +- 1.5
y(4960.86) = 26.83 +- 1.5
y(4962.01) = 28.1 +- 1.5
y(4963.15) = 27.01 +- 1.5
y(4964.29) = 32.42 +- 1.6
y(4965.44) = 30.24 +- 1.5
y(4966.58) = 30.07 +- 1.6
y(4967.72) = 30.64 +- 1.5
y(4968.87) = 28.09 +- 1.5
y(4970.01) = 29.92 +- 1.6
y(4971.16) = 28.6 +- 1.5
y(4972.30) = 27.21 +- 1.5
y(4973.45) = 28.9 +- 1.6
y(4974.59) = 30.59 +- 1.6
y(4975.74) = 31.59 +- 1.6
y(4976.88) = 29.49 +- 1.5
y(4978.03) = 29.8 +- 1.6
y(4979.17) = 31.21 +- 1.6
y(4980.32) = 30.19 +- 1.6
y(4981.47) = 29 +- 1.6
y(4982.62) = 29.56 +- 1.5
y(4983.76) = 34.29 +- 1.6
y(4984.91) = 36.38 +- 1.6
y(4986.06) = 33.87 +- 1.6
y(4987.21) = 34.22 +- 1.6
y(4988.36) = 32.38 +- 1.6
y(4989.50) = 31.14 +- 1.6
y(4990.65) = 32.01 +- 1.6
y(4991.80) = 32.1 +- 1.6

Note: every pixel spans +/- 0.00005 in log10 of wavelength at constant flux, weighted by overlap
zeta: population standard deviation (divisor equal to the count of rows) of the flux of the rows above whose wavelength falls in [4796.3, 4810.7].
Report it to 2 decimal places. 2.32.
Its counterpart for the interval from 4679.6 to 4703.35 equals 2.24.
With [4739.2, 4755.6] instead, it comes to 1.99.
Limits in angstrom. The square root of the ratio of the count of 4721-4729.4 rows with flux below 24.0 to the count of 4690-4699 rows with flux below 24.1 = 1.08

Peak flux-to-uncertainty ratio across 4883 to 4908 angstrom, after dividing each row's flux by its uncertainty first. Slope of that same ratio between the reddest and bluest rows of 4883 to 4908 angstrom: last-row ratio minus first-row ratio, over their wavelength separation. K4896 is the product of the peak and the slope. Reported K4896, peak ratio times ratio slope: -0.2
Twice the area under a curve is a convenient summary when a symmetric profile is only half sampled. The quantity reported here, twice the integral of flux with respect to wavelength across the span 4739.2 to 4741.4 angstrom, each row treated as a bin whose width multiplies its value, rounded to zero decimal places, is 100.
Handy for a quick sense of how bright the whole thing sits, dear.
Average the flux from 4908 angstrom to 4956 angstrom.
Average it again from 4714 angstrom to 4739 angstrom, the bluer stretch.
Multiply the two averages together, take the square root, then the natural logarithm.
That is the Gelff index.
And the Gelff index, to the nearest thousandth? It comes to 3.171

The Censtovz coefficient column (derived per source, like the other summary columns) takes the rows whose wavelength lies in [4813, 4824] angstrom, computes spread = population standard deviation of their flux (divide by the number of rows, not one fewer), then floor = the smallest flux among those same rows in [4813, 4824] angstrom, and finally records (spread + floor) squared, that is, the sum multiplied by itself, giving 564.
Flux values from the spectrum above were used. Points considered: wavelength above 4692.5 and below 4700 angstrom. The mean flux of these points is 23.1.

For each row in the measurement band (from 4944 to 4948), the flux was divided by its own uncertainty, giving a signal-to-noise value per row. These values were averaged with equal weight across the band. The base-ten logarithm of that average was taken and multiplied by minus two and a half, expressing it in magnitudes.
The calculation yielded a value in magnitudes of -3.2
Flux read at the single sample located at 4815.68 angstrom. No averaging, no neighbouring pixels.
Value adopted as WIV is 23.8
